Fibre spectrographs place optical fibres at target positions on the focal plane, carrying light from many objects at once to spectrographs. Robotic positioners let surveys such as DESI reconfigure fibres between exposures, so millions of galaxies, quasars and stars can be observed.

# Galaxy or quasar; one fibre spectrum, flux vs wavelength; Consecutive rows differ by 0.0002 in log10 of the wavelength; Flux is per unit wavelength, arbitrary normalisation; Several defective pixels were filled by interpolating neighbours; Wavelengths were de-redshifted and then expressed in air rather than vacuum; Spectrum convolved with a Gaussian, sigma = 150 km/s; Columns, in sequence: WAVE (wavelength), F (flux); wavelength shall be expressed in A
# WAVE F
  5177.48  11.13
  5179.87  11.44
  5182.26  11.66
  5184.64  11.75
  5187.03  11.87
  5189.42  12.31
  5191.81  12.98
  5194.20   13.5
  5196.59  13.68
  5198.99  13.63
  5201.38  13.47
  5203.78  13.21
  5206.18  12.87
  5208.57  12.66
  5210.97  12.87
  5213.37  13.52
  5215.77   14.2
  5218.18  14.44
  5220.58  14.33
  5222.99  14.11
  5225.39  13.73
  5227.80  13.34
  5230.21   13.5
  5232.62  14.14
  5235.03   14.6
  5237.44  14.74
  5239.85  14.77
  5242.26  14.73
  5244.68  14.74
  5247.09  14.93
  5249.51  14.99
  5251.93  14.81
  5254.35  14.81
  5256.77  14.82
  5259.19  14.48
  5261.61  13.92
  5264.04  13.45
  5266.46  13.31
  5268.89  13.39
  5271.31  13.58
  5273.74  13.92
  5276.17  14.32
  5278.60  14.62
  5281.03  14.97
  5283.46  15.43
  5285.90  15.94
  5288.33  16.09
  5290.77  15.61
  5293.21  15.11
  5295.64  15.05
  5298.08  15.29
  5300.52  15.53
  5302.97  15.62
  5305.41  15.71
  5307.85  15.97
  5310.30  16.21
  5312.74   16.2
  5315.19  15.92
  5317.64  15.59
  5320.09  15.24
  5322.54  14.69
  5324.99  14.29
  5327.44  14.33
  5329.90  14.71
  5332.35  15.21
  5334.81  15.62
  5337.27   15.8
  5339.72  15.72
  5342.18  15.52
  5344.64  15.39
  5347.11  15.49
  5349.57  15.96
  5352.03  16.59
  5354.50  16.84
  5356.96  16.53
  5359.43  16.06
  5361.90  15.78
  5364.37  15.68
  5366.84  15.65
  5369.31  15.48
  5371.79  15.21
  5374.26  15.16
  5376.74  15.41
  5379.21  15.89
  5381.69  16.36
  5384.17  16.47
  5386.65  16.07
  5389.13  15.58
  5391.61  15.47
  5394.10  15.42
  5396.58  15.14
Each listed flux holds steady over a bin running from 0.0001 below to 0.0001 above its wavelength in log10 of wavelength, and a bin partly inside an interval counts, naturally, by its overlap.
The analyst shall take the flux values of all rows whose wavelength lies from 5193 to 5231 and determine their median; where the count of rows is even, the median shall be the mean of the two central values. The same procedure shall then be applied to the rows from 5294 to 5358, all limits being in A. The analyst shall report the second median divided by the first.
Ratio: 1.16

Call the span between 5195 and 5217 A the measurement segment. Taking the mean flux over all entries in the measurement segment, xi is 13.3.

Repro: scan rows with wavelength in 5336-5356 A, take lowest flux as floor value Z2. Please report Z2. 15.39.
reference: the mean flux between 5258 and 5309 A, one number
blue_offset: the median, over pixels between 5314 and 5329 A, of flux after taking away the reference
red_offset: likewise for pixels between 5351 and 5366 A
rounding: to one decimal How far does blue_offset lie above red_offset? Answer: -1.3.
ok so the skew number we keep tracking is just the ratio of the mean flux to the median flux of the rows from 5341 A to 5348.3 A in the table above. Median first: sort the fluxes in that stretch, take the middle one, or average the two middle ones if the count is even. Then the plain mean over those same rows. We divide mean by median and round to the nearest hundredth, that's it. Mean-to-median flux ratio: 1.00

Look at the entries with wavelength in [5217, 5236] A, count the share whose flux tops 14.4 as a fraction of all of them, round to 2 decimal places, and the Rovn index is 0.25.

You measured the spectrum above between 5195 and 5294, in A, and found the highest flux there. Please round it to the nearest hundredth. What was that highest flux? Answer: 16.09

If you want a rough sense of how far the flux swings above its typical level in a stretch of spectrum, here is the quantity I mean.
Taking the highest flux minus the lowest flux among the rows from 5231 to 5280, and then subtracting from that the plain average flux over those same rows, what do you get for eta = -12.7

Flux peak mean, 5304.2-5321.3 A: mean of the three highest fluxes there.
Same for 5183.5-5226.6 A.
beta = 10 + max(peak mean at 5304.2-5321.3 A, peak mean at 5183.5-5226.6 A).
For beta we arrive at 26.1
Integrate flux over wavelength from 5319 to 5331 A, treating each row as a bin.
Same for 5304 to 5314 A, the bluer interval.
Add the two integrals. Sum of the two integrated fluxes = 336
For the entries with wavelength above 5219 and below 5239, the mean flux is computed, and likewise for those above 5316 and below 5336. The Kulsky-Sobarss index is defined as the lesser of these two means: 14.1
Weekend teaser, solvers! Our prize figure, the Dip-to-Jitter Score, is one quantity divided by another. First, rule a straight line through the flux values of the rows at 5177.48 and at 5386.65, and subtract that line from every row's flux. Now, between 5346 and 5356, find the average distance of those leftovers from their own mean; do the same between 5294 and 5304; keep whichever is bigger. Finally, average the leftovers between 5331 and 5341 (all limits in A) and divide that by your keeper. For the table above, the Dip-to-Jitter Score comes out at 1.6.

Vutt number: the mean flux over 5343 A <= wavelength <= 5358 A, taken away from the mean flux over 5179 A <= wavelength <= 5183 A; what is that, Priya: -4.58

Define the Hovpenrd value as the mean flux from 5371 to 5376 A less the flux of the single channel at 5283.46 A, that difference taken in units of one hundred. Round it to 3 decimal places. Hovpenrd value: -0.002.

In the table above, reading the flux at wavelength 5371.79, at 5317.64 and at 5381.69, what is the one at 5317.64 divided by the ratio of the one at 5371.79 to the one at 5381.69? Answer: 16.8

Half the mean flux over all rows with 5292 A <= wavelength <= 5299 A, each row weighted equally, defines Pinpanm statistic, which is 7.6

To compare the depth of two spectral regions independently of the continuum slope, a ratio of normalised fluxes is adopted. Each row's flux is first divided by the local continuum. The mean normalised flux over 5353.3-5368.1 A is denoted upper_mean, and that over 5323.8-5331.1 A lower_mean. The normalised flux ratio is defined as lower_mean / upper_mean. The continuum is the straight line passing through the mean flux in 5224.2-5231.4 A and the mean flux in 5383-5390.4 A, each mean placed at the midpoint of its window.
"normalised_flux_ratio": 0.93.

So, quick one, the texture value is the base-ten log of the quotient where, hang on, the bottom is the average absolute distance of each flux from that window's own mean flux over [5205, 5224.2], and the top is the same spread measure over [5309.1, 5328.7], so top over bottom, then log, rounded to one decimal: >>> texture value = 0.0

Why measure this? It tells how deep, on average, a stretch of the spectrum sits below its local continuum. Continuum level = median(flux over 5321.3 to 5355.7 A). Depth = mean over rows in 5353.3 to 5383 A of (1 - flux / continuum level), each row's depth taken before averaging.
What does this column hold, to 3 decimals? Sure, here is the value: -0.021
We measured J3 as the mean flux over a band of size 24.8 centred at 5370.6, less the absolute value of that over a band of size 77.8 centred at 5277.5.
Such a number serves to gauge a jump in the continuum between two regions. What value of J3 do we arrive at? 0.7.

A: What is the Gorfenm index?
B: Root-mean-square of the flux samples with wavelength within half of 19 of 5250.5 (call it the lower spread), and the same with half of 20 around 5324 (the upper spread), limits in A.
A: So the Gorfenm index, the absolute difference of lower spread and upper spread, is 0.2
